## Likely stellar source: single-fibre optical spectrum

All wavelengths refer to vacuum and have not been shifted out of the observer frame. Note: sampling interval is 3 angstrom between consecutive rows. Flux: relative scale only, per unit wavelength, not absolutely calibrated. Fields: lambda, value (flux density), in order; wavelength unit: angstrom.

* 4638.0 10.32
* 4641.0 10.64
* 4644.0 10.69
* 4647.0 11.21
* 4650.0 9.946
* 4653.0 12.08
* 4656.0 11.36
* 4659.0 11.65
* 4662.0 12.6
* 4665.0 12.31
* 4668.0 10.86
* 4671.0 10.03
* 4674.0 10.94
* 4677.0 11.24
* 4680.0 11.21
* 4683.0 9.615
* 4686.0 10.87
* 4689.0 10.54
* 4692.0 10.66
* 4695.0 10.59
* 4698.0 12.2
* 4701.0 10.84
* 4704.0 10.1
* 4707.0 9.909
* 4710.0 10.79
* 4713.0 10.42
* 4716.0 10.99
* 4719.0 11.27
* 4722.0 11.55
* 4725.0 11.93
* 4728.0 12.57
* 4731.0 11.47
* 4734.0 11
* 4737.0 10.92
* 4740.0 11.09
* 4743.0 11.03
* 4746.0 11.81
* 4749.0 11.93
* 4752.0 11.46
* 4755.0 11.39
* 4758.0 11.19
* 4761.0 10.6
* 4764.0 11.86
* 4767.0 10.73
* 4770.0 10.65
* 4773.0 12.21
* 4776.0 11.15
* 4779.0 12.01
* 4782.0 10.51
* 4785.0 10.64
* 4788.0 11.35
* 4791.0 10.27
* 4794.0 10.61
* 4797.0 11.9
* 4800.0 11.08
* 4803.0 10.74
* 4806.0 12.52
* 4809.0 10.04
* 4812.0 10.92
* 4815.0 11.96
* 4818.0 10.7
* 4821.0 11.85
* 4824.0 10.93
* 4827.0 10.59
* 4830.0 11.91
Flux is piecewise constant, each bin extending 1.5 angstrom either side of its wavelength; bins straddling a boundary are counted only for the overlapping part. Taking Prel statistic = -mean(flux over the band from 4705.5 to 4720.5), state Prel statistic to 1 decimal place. -10.7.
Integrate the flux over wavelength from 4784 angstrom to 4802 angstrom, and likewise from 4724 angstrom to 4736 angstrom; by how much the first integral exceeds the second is 57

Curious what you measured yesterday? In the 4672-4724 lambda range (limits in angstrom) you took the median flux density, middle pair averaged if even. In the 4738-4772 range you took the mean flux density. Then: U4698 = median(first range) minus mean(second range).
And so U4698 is -0.4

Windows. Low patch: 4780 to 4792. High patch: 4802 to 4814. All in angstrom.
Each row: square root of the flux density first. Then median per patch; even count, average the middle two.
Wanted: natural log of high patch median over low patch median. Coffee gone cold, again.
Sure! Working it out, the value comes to 0.01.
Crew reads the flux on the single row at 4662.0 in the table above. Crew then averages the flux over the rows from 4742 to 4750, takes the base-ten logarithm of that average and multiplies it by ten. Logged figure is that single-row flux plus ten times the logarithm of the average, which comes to 23.2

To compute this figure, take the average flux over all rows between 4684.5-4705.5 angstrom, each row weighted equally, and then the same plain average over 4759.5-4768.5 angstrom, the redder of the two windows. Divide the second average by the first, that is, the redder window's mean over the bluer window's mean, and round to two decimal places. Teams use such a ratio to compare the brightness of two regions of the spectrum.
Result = 1.02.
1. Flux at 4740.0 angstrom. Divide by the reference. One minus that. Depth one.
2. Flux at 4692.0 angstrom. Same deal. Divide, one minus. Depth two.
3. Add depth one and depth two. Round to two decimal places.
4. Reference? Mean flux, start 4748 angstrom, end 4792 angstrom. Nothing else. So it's 0.06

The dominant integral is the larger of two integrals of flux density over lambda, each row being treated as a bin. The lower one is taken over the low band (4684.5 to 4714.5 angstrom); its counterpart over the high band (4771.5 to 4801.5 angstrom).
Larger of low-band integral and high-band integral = 335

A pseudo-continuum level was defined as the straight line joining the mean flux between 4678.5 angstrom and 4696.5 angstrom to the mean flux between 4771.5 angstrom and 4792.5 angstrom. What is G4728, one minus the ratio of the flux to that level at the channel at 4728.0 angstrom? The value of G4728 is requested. -0.16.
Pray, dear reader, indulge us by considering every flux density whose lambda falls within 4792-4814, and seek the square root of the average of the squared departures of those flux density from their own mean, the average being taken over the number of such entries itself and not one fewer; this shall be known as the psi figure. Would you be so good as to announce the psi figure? 0.77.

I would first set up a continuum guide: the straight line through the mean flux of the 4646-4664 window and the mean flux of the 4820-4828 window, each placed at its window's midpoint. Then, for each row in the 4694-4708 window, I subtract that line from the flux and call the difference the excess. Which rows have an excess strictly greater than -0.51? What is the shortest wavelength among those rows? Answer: 4698.0 angstrom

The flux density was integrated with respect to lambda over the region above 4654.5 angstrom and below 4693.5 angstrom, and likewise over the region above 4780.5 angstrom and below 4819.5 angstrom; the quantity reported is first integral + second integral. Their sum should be 861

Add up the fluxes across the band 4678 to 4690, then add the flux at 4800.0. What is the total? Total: 53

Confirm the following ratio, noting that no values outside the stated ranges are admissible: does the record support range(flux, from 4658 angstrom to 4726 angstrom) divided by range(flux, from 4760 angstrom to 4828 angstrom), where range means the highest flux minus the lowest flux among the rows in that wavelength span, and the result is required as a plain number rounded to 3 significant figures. 1.20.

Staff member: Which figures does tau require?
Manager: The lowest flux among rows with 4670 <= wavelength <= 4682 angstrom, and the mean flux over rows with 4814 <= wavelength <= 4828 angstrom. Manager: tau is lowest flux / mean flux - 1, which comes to -0.105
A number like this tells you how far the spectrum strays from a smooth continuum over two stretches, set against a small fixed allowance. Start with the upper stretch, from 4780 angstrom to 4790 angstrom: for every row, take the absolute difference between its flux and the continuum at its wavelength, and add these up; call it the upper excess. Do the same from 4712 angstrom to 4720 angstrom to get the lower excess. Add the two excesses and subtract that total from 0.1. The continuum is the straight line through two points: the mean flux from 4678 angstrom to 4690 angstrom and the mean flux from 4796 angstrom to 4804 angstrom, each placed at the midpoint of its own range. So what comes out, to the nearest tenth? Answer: -2.3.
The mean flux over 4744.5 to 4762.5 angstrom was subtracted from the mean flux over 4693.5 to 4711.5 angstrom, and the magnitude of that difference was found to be 0.66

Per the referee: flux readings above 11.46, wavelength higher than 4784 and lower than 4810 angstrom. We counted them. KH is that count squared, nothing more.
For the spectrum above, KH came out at 4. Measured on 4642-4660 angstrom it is 4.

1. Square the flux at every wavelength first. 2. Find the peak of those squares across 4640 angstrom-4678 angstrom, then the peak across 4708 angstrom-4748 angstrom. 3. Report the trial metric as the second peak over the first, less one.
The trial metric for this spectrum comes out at -0.005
